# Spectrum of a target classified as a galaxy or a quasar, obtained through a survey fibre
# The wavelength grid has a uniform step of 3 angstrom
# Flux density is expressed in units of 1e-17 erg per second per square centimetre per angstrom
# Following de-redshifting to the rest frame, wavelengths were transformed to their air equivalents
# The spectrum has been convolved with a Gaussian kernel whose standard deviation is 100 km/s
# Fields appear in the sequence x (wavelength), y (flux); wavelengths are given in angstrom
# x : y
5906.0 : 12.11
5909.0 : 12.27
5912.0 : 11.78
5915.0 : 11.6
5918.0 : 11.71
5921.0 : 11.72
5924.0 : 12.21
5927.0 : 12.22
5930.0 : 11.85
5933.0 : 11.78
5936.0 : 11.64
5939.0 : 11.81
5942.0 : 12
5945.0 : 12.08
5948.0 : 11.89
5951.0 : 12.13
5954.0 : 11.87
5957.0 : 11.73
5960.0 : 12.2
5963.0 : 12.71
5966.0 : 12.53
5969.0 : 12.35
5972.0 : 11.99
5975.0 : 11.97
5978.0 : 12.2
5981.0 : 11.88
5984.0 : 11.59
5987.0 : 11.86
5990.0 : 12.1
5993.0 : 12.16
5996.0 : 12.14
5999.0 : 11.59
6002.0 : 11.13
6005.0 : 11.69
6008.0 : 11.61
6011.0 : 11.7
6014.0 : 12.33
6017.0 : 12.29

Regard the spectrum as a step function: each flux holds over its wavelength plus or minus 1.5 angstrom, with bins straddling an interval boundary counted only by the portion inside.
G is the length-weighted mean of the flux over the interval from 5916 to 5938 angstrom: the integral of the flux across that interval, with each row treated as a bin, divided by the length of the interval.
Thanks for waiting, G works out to 11.9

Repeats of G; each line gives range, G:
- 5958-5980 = 12.3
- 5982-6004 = 11.8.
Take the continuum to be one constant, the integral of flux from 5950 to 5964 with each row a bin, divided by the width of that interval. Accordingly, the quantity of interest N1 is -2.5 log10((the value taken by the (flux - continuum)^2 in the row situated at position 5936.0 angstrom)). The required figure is 1.7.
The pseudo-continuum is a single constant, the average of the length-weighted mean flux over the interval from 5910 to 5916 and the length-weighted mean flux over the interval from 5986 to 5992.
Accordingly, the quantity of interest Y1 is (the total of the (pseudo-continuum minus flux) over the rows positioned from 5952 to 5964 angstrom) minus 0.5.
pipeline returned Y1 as -1.51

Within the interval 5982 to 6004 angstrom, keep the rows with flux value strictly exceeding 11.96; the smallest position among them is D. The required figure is 5990.0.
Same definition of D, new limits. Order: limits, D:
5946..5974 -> 5951.0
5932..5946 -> 5942.0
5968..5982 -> 5969.0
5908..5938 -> 5909.0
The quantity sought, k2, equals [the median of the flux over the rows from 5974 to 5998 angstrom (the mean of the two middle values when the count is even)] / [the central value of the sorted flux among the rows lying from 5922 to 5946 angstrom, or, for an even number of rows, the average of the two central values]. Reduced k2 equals 1.01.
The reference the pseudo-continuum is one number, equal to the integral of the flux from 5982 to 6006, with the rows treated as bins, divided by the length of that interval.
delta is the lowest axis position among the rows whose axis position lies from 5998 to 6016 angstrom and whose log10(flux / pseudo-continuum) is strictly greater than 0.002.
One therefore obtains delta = 6014.0 angstrom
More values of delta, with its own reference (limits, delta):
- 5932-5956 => 5942.0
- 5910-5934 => 5924.0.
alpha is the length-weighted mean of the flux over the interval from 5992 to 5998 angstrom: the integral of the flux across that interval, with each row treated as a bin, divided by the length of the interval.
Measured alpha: 12.1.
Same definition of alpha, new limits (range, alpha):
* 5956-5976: 12.2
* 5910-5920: 11.7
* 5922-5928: 12.2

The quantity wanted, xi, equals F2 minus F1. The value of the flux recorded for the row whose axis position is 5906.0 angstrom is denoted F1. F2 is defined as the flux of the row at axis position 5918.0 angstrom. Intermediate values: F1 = 12.11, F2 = 11.71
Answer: -0.40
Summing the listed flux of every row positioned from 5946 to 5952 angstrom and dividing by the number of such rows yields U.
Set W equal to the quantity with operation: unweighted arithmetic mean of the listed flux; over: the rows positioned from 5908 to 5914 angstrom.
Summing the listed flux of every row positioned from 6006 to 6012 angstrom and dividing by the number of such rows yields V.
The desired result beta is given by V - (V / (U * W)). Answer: 11.6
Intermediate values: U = 12.0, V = 11.7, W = 12.0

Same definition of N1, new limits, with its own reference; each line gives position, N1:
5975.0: 4.3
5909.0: 3.9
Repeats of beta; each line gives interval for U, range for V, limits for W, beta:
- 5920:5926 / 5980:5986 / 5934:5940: 11.7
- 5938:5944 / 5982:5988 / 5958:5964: 11.6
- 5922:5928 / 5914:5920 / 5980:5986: 11.6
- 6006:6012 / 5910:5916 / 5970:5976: 11.6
